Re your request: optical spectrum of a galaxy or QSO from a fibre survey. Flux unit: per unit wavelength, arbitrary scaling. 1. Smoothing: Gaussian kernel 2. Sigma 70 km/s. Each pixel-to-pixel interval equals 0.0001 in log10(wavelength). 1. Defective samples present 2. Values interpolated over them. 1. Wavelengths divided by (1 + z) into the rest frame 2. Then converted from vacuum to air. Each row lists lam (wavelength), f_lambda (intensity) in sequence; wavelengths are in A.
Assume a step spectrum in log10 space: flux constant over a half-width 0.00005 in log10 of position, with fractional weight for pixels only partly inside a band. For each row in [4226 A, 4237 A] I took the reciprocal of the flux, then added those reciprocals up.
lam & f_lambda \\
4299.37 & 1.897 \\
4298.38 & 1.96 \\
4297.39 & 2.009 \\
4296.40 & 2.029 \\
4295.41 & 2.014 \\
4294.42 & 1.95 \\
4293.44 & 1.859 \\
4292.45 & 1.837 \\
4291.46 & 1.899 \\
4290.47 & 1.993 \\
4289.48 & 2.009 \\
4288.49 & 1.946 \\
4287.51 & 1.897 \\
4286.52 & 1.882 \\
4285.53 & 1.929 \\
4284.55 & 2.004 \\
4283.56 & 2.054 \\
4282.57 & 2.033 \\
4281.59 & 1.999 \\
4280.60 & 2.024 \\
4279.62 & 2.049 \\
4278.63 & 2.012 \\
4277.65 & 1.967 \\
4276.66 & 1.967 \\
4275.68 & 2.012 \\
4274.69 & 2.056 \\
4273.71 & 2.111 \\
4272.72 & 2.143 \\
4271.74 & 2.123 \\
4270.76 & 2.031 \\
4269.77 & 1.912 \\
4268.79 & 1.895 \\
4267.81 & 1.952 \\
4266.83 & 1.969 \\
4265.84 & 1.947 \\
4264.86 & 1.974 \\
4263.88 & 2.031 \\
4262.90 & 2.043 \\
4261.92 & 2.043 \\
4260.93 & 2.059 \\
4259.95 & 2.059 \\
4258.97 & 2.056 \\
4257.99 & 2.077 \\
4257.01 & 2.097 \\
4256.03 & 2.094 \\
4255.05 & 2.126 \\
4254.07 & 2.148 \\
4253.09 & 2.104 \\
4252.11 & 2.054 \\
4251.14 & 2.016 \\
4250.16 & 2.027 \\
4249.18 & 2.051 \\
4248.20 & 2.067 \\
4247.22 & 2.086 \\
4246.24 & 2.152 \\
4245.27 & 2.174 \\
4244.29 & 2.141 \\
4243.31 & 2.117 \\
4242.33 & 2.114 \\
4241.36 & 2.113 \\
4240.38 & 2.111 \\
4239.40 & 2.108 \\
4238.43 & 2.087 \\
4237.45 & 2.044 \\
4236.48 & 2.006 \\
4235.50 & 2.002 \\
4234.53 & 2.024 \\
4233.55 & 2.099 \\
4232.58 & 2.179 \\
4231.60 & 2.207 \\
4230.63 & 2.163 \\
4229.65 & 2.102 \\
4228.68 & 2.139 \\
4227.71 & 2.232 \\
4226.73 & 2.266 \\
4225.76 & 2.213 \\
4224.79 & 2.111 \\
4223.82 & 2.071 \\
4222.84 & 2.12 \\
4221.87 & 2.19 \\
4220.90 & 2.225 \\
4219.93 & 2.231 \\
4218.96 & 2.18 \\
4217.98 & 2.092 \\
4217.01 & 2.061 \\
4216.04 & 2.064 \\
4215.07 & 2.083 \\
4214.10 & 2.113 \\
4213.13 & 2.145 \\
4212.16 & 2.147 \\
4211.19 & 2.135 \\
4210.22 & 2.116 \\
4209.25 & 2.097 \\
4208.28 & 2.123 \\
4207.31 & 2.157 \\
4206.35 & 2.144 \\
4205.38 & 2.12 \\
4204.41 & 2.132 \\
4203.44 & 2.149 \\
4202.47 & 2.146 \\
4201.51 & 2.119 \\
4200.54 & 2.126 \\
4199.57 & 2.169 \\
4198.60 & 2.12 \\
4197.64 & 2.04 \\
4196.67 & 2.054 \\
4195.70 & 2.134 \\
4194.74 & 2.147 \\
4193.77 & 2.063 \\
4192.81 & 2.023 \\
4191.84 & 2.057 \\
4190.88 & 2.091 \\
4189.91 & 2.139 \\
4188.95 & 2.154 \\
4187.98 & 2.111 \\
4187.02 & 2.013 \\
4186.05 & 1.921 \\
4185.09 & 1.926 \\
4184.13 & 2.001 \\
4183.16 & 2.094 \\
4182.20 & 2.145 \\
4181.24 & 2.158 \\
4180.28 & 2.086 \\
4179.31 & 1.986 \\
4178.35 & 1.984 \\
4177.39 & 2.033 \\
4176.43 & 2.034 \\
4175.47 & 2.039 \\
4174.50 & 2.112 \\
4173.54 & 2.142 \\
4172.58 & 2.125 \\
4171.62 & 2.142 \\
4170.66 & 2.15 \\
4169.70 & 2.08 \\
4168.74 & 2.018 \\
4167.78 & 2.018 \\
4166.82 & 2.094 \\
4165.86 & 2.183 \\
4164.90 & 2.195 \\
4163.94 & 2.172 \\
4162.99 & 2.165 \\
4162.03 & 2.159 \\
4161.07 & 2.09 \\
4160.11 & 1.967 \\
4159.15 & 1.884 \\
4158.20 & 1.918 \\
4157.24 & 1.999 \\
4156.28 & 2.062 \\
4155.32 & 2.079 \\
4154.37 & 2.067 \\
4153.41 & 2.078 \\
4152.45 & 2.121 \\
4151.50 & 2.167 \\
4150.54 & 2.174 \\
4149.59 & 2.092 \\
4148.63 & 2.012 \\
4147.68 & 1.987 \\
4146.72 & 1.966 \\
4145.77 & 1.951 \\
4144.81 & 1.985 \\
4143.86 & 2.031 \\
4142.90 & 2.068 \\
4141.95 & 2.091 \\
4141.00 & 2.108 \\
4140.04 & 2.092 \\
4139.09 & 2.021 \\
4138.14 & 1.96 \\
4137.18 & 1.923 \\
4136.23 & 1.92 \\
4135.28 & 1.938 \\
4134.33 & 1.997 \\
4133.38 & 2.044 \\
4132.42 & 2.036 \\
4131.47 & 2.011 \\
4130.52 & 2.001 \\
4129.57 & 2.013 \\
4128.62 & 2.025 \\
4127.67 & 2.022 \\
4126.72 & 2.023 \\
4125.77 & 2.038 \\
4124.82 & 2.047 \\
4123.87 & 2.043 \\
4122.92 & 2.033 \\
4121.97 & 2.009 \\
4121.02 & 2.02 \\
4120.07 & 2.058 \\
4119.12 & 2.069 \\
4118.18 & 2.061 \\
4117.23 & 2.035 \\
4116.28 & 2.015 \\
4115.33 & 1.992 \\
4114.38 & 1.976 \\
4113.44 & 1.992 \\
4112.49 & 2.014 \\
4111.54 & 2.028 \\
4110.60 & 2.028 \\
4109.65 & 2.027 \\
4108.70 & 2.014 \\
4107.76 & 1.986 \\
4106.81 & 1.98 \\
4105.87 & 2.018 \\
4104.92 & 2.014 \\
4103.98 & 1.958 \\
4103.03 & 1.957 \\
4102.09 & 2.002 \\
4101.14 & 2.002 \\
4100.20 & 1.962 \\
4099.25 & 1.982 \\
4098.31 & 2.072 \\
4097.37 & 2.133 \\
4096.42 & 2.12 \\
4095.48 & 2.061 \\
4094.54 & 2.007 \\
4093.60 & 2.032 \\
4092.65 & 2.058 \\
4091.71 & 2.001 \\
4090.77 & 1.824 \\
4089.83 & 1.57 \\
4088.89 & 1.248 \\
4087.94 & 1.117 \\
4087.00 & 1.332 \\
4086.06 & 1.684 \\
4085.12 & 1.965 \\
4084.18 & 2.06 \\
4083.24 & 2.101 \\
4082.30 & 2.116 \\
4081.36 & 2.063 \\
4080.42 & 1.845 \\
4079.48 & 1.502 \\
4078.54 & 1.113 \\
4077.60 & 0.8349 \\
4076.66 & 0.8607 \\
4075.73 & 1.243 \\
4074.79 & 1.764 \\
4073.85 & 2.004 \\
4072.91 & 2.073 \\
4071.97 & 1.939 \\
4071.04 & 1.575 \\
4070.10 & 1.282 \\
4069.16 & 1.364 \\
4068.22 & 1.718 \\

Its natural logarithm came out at 1.64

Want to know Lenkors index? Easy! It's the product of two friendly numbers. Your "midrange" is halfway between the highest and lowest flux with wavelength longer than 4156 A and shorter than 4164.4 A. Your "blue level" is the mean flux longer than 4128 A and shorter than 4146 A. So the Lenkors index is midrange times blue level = 4.08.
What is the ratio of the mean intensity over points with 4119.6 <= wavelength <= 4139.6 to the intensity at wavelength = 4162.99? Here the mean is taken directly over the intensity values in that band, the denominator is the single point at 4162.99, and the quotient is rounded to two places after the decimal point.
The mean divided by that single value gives 0.93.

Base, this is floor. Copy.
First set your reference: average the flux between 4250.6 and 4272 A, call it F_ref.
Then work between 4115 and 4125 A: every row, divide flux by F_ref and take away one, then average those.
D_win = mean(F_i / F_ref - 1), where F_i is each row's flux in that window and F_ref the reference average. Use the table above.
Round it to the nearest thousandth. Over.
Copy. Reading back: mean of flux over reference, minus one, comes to -0.001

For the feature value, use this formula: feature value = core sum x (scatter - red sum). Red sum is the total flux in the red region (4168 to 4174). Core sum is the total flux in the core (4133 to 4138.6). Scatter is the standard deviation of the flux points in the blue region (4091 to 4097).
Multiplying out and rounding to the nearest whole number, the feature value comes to -149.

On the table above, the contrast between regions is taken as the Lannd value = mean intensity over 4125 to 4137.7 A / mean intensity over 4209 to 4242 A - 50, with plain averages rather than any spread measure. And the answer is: -49.06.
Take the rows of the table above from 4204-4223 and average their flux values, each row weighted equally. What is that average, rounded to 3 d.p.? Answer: 2.134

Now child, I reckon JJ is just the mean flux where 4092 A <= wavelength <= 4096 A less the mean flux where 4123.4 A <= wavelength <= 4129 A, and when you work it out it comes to 0.01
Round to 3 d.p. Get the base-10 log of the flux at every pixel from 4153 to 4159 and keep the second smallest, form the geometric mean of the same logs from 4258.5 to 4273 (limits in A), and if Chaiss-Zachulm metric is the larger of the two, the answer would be 0.304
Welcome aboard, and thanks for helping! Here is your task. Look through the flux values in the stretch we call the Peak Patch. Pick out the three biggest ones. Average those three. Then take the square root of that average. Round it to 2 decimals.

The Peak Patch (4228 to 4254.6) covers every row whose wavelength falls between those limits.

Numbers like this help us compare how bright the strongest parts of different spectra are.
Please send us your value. 1.48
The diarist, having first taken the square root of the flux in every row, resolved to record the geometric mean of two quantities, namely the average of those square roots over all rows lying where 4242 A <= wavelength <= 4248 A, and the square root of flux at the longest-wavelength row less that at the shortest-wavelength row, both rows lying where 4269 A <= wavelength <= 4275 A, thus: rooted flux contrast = 0.27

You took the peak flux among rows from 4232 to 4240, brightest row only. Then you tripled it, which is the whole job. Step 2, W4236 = 6.5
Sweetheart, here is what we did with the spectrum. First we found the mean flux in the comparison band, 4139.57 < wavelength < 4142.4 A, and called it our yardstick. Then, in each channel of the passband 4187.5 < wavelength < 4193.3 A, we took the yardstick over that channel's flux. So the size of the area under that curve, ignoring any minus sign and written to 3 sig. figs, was 5.80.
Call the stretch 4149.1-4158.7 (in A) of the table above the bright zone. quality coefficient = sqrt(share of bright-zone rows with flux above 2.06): 0.89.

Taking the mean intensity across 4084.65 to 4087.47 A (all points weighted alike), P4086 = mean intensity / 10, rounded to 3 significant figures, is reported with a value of 0.166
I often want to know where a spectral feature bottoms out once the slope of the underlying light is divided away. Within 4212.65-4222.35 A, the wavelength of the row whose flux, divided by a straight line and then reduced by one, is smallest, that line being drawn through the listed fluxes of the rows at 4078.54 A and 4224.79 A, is 4217.01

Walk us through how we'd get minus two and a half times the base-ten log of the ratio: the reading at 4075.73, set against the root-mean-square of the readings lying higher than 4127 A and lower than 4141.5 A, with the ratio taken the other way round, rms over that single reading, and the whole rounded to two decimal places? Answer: -0.52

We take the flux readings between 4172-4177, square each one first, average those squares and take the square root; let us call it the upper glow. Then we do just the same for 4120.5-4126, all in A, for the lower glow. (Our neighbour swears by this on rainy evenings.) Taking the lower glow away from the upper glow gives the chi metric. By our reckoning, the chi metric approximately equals 0.06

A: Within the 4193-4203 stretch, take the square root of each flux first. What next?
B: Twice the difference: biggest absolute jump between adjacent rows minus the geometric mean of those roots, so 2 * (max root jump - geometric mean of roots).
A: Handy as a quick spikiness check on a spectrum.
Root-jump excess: -2.848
